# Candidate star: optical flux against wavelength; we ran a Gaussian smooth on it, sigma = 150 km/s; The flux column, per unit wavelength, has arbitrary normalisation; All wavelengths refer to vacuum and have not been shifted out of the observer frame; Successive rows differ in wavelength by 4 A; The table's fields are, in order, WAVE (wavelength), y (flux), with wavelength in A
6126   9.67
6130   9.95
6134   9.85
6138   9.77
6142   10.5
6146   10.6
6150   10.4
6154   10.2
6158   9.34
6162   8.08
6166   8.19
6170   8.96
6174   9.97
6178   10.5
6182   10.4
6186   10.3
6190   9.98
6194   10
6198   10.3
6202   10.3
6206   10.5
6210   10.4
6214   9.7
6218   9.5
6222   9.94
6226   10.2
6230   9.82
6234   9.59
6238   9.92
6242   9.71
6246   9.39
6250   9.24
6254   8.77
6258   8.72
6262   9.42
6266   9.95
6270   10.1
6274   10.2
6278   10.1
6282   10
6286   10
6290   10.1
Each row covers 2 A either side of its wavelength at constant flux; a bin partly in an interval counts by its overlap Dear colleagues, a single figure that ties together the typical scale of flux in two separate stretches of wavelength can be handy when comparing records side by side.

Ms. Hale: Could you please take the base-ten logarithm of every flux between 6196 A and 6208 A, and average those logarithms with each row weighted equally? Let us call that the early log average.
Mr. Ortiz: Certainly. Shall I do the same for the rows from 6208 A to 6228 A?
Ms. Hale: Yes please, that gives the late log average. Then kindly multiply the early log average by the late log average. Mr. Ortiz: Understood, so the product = 1.01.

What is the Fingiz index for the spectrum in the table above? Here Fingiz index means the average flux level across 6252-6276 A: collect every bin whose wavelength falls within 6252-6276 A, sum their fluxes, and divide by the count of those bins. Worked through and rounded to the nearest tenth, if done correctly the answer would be 9.5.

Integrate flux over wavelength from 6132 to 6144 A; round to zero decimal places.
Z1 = 120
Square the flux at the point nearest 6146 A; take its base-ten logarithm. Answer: 2.05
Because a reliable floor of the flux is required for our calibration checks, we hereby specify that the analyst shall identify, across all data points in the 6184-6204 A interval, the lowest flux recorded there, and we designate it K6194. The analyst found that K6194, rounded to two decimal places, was 9.98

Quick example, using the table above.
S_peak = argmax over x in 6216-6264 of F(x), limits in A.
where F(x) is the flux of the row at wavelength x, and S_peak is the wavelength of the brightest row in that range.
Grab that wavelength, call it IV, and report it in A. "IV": 6226 A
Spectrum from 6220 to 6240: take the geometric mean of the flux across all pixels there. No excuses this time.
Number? 9.9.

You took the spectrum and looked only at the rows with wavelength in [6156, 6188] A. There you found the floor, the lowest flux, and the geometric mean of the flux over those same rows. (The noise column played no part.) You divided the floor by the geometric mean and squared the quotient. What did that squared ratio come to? 0.74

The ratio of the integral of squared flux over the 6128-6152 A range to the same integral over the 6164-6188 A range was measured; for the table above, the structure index 1.09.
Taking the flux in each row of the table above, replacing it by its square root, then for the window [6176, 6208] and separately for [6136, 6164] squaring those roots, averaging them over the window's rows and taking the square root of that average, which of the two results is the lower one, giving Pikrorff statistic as 3.14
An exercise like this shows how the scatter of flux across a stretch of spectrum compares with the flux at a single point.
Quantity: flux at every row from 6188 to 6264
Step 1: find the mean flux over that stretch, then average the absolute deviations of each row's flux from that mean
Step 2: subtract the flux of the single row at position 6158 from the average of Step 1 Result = -8.9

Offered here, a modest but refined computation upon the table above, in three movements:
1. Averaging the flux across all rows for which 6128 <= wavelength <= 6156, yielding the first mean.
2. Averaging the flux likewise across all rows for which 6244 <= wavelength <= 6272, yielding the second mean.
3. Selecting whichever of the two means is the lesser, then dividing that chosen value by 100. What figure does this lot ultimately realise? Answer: 0.094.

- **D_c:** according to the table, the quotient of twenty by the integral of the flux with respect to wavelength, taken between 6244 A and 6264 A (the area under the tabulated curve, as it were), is 0.110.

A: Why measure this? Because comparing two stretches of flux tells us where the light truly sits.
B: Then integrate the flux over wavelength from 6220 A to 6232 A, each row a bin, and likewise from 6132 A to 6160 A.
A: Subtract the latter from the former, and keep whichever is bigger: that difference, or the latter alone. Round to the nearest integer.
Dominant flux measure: 283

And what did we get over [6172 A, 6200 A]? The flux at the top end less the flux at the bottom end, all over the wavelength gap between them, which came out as 0.01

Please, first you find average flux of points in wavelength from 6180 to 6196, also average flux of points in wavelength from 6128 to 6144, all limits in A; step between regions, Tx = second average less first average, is -0.15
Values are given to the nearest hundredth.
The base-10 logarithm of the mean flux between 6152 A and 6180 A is 0.97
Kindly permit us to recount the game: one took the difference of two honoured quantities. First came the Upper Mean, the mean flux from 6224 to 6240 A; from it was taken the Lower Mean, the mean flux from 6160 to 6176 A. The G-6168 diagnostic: 1.1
